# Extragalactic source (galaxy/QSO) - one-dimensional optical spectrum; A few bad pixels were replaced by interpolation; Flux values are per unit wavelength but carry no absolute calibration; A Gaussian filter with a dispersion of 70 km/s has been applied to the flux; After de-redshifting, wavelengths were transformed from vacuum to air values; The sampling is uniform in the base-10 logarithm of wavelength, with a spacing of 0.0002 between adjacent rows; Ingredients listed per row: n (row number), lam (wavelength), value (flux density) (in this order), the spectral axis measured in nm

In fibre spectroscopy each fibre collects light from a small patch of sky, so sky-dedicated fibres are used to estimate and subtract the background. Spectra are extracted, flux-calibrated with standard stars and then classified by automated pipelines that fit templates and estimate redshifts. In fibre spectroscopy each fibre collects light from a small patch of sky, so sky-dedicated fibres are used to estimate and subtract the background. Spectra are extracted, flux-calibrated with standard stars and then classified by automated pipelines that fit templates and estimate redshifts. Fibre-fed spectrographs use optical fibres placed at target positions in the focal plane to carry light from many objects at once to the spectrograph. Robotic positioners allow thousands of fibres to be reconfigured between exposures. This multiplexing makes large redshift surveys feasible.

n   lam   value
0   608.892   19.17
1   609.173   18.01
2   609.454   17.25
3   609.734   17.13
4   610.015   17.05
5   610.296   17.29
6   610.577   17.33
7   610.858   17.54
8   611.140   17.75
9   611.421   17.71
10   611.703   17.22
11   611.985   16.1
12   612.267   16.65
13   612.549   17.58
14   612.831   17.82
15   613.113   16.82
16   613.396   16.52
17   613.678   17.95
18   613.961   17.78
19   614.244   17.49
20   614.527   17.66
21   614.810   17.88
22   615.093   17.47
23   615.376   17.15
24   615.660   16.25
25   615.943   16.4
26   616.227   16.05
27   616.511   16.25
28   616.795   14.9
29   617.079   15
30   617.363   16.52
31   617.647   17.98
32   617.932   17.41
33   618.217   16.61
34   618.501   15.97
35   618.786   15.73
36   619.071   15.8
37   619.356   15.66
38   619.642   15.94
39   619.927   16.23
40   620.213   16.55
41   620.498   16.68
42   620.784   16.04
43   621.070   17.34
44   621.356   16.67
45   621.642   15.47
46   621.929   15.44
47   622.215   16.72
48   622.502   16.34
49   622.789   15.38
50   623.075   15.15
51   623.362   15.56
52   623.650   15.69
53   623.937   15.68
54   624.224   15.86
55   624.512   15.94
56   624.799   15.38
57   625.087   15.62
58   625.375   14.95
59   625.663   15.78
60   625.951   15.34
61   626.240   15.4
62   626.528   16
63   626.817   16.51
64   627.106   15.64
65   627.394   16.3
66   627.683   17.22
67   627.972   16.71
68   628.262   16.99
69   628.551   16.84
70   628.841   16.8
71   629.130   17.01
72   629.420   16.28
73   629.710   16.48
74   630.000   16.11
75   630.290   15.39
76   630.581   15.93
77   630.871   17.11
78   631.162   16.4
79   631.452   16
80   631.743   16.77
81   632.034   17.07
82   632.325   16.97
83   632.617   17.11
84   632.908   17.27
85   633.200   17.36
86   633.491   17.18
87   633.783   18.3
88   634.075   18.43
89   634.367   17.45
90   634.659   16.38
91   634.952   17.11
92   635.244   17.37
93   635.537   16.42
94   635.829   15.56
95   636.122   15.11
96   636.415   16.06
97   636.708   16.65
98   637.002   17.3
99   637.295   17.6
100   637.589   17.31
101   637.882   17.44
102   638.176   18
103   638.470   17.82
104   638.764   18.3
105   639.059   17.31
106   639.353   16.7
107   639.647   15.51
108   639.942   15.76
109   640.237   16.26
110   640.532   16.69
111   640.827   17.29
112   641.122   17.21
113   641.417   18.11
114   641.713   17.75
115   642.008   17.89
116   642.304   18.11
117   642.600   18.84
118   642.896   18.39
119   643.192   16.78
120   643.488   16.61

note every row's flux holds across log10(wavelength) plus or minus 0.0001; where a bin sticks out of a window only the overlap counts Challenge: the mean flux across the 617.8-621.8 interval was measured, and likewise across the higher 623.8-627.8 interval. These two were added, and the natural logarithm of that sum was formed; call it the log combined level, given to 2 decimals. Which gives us 3.47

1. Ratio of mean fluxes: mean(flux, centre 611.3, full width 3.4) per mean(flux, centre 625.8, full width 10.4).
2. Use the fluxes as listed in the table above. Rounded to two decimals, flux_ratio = 1.07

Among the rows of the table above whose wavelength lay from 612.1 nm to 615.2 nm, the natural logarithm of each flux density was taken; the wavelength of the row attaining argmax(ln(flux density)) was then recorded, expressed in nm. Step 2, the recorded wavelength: 613.678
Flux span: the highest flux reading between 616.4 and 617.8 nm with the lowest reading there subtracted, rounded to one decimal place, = 3.1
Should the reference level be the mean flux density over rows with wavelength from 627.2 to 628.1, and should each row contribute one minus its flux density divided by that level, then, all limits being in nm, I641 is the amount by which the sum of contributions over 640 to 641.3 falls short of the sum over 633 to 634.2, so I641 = -0.23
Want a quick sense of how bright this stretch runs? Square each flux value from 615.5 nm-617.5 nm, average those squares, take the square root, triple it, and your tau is 48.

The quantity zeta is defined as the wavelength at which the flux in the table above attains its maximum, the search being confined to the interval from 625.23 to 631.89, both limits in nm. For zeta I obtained 627.683 nm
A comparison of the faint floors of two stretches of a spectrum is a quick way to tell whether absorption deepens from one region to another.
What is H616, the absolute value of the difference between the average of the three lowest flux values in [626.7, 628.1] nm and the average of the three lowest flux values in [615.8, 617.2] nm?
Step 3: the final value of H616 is 0.8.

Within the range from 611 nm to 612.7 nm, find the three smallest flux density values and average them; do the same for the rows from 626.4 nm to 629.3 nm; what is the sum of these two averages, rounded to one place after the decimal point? 32.6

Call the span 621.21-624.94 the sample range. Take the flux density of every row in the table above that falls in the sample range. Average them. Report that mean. 15.8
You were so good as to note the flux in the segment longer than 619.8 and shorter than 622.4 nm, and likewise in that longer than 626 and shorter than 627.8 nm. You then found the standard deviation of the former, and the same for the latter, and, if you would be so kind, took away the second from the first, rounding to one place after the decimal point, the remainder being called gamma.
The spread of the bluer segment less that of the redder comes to 0.0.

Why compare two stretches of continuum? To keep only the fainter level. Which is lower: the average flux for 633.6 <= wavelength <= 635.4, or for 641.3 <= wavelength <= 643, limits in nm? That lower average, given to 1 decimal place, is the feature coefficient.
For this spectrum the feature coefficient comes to 17.5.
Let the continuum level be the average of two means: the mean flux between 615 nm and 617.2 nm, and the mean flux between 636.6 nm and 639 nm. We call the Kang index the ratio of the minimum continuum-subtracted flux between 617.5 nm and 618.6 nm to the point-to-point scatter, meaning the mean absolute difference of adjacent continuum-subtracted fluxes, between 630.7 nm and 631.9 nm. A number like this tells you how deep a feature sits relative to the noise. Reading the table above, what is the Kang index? -1.4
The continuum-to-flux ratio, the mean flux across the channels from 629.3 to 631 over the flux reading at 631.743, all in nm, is 0.97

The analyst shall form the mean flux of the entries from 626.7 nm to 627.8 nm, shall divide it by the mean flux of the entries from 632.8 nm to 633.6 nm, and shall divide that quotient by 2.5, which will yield 0.380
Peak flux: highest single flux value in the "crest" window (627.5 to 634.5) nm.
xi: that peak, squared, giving 340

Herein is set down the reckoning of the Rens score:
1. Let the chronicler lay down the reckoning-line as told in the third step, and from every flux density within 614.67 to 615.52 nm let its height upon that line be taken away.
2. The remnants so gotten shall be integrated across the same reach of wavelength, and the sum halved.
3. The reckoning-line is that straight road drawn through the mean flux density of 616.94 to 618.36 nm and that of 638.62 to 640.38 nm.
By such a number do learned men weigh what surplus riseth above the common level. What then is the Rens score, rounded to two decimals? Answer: 0.33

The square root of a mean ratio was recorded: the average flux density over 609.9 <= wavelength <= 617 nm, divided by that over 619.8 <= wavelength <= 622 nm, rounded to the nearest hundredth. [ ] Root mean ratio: 1.02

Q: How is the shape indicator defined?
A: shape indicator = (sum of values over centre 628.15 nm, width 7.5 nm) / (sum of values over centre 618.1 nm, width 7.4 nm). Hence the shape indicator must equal 0.98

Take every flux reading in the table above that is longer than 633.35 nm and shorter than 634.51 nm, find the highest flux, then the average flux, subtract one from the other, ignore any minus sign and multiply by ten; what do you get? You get 5.9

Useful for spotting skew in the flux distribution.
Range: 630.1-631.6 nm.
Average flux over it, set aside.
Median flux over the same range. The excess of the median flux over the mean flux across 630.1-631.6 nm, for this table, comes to -0.17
